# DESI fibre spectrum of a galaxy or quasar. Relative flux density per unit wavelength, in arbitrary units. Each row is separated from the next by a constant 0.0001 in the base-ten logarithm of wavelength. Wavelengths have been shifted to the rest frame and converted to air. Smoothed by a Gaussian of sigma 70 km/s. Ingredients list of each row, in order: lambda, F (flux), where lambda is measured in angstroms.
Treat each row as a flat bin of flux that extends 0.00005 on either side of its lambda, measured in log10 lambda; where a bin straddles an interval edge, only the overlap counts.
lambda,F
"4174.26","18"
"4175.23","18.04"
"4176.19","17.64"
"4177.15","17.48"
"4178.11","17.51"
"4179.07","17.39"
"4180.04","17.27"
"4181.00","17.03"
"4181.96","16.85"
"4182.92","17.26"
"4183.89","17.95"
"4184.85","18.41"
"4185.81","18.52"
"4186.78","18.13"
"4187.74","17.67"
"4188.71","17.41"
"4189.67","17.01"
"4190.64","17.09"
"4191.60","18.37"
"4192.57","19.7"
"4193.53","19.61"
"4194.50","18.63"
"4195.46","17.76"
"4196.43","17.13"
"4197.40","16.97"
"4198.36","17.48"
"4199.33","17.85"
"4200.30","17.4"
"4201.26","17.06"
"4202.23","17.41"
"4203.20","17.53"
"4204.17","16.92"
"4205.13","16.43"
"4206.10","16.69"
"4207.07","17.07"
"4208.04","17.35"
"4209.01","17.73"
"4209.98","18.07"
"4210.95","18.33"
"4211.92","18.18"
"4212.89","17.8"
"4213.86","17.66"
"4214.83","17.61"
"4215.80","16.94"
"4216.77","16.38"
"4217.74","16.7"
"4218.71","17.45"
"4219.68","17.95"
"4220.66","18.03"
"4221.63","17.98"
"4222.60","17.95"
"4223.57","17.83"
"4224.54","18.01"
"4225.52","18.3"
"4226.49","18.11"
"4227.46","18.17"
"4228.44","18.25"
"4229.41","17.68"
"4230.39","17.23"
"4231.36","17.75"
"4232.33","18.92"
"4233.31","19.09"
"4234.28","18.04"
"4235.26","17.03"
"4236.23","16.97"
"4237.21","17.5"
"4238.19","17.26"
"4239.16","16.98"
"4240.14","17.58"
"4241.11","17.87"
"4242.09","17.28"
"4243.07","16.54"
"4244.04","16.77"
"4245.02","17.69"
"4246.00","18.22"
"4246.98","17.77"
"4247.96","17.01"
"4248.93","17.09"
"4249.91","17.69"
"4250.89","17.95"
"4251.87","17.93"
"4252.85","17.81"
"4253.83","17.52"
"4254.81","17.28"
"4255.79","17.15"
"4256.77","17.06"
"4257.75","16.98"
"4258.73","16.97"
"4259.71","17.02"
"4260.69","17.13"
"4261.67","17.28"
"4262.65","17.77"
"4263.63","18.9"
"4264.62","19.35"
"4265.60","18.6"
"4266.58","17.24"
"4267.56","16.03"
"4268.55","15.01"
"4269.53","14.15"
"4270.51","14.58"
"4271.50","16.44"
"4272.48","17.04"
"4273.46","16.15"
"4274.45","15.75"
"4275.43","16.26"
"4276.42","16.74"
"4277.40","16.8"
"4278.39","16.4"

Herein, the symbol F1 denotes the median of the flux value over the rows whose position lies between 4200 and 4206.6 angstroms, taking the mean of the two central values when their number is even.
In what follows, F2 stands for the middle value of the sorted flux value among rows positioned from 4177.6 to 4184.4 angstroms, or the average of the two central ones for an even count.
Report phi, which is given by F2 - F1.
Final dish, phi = 0.2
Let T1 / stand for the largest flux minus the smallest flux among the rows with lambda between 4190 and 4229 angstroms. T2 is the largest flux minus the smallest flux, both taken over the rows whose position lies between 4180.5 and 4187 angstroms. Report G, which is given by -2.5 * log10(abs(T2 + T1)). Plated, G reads -1.75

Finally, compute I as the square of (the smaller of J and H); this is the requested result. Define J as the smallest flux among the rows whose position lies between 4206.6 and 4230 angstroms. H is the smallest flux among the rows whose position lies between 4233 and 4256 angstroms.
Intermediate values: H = 16.54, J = 16.38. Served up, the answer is 268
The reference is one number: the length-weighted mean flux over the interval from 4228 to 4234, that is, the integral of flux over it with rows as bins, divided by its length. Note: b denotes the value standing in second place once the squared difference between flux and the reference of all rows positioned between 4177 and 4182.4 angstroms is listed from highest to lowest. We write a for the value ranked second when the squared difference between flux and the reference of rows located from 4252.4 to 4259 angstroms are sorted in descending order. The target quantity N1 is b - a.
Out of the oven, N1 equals -0.1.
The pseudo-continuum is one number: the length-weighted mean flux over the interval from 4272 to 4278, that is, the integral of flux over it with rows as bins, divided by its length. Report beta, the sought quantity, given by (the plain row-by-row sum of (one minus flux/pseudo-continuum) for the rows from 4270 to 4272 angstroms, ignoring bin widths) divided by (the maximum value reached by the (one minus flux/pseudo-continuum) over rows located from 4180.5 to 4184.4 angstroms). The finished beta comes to -5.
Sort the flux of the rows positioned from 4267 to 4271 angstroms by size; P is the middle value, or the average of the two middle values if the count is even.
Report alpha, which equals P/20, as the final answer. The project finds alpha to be 0.74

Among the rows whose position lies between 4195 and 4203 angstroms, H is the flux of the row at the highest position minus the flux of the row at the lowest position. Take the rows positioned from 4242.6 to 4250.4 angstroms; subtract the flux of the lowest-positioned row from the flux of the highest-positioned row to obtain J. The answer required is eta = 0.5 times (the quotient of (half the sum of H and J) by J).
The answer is 0.17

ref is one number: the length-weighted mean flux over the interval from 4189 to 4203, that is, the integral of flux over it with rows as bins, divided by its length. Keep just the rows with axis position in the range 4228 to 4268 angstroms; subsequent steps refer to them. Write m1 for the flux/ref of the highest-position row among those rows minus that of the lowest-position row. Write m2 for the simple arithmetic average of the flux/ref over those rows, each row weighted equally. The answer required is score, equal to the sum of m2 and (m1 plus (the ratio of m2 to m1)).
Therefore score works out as -7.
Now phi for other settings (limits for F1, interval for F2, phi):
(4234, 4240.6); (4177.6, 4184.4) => 0.0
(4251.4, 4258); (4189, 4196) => 1.1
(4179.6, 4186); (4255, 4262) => -0.2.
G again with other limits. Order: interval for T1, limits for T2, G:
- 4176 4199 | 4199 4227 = -1.70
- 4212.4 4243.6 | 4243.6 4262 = -1.55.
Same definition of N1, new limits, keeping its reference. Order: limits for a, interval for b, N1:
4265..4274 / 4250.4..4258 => -11.6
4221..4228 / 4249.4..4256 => 0.7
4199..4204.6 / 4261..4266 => -0.4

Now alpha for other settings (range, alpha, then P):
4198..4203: 0.87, 17.4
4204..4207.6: 0.84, 16.8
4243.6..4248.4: 0.88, 17.7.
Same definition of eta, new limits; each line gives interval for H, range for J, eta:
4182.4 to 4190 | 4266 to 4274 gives 0.31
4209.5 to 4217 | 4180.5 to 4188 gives -0.41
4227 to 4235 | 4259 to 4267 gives 0.10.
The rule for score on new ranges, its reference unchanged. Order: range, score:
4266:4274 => -14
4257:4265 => 9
